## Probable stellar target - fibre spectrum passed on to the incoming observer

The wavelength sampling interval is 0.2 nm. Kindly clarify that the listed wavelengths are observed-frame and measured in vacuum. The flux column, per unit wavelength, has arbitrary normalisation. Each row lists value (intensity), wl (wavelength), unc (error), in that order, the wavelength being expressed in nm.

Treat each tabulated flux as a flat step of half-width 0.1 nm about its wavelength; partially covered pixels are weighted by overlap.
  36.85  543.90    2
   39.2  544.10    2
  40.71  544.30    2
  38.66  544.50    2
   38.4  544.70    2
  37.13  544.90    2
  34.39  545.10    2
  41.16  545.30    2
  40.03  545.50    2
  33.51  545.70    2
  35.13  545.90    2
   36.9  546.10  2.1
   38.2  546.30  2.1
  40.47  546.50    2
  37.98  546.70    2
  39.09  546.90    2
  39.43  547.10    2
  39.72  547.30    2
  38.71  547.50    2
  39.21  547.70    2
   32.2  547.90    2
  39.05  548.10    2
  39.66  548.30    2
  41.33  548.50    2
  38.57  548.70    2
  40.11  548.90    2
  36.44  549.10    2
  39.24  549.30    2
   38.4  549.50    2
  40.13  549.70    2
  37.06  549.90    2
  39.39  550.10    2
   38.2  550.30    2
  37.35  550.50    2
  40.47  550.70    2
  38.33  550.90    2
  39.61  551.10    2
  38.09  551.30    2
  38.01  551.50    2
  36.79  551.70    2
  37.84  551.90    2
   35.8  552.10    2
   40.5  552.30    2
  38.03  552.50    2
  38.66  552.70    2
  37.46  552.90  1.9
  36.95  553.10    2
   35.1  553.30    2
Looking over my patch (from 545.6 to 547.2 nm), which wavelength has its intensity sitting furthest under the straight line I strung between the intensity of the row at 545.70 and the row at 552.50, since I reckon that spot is 545.70 nm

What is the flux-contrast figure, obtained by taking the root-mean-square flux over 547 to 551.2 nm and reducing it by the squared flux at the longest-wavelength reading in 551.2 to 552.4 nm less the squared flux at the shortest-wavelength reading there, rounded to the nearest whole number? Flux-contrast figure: -151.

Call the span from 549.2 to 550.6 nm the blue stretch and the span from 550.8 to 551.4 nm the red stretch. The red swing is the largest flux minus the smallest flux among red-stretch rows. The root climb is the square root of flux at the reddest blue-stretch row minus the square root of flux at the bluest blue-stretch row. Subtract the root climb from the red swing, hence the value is 1.7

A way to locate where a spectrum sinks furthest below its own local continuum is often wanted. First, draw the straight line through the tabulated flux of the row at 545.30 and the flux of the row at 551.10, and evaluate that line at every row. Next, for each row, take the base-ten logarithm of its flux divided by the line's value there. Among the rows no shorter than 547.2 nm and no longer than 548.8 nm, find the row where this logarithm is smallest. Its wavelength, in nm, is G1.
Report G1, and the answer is 547.90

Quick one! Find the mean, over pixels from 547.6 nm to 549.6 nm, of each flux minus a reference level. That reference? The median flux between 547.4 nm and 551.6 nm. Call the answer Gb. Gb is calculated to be -0.3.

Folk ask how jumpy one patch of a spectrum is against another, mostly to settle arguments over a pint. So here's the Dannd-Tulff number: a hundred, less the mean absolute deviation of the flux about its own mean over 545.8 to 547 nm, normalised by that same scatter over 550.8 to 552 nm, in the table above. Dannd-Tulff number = 97.7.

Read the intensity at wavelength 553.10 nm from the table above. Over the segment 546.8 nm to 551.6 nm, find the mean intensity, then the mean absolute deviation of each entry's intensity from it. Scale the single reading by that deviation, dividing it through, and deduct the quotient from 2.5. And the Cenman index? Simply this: -29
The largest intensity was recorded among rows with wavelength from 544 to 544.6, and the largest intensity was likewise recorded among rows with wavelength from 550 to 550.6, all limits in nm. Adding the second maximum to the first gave 80.1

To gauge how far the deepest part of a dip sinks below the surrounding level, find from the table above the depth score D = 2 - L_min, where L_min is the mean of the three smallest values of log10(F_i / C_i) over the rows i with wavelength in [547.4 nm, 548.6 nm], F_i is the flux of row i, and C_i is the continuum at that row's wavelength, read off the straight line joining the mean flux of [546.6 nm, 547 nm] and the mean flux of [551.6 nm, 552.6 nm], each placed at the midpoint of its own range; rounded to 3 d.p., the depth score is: 2.022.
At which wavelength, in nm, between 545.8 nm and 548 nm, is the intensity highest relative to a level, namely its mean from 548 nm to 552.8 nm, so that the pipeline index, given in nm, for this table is 546.50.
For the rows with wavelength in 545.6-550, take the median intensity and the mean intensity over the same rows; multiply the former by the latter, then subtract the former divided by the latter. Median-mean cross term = 1484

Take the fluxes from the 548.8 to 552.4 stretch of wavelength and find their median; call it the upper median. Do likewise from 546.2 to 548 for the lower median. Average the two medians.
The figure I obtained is 38.7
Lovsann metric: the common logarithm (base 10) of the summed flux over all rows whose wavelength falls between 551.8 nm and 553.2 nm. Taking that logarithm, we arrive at 2.4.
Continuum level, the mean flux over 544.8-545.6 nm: 38.2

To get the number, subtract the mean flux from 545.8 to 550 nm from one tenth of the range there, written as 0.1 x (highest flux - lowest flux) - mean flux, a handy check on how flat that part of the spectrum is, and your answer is -37.5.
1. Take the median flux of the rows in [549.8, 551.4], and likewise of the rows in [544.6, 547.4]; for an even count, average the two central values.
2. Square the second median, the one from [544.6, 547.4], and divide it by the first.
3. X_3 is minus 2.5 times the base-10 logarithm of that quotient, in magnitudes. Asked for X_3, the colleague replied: -3.96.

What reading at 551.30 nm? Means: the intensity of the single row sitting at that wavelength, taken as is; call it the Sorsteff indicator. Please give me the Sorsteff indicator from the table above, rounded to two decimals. 38.09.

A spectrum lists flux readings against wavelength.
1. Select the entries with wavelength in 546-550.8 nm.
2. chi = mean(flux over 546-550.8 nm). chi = 38.6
